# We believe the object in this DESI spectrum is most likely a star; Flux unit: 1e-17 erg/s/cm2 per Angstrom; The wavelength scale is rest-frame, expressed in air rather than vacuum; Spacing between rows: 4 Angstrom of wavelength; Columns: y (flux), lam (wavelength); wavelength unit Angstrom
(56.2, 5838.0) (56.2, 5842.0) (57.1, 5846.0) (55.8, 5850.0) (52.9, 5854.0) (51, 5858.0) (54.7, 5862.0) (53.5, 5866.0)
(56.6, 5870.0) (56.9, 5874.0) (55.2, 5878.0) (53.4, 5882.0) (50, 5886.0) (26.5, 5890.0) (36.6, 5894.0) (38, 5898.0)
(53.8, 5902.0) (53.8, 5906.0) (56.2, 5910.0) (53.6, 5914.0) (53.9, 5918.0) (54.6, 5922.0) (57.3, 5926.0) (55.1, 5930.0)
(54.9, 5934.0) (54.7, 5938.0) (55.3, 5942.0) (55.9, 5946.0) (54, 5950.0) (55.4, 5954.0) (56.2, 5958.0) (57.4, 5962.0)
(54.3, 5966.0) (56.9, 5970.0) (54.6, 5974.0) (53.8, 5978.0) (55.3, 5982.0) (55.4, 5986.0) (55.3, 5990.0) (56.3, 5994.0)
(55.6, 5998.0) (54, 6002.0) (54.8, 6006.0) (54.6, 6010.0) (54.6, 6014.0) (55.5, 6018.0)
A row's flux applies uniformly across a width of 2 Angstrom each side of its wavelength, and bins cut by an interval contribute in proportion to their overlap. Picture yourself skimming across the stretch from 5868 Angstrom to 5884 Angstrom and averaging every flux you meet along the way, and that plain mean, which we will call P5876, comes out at 55.5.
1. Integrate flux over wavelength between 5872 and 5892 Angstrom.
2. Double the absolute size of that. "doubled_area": 1936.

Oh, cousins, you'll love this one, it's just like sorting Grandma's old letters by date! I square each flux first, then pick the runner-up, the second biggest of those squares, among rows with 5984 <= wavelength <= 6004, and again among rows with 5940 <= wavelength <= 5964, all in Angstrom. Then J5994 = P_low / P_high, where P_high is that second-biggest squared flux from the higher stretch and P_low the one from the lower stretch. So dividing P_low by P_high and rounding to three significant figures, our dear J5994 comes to 1.02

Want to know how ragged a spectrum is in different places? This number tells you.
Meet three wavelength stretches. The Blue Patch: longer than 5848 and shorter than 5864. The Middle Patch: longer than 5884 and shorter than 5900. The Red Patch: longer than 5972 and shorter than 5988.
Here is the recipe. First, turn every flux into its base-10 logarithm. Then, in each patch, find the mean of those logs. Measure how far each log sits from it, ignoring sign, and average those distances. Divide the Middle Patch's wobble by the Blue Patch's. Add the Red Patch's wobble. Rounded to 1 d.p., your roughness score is 5.5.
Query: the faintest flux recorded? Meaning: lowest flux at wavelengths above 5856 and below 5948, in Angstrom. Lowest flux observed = 26.5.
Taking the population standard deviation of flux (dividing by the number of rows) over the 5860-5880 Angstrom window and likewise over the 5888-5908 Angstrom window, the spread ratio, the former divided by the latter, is 0.1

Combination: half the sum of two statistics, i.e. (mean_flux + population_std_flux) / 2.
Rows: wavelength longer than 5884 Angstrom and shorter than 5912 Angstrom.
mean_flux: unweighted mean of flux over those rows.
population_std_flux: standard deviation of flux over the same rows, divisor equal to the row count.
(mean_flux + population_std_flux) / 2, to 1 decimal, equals 27.7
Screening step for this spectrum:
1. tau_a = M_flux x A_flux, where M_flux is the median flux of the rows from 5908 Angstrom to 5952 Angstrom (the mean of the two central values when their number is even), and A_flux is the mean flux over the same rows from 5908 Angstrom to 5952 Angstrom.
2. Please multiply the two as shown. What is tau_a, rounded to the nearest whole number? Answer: 3022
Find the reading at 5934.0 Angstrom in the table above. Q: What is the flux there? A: 54.9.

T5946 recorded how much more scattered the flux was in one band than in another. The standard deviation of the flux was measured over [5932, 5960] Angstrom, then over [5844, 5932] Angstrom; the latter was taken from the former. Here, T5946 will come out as -7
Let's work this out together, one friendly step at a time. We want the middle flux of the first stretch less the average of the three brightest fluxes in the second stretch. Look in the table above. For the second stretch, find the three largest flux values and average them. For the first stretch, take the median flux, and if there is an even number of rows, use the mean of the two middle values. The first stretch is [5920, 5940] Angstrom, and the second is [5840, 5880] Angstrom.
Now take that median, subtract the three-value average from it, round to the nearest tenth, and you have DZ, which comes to -2.0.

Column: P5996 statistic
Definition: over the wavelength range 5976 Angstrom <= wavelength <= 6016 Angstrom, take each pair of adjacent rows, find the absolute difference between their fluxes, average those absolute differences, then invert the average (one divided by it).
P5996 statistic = 1.5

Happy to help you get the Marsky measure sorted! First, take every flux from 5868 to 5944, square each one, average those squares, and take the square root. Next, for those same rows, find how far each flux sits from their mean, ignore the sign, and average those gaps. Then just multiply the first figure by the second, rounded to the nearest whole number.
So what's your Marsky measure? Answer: 298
